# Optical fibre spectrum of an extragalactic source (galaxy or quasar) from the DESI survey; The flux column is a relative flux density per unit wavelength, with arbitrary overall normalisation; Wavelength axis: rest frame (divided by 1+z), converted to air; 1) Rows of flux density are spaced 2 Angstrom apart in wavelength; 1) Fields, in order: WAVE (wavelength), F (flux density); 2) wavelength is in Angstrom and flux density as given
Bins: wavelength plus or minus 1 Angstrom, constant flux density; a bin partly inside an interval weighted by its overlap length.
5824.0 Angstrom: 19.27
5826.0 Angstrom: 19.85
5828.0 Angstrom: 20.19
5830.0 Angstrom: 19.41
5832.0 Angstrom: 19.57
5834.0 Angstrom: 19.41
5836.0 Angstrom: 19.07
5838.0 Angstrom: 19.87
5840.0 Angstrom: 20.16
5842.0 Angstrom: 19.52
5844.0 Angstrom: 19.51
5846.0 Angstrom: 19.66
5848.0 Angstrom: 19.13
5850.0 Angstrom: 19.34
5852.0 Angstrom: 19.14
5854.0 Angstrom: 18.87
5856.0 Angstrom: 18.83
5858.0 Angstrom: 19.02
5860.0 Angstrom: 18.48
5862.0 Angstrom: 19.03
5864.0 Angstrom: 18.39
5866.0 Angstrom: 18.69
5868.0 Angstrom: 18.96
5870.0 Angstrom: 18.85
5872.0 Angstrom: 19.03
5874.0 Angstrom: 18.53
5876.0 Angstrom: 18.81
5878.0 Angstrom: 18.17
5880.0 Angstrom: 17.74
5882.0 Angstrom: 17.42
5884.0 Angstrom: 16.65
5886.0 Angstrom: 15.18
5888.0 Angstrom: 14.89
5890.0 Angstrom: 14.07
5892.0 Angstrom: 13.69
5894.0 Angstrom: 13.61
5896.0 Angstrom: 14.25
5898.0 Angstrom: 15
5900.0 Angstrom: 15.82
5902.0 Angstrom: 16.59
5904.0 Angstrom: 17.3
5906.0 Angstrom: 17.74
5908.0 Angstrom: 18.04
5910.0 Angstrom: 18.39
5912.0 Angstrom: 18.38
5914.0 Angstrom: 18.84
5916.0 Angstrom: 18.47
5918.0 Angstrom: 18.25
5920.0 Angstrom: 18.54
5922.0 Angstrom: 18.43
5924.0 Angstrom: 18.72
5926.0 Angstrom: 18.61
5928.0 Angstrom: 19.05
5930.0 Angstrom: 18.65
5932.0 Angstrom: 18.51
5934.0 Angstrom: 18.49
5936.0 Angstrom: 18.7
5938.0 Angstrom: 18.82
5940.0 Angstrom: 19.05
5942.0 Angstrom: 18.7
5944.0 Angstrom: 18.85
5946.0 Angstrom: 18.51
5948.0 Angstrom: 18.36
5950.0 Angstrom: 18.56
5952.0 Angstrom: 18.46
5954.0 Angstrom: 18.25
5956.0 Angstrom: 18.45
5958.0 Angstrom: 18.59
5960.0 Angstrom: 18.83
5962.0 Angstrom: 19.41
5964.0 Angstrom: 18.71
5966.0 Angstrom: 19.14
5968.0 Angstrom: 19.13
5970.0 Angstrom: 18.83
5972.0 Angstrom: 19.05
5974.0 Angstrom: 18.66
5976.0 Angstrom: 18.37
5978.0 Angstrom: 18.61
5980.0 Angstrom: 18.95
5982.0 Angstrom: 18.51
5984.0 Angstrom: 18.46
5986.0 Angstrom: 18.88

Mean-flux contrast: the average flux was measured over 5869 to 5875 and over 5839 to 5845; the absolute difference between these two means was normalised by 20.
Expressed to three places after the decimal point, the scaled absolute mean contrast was 0.046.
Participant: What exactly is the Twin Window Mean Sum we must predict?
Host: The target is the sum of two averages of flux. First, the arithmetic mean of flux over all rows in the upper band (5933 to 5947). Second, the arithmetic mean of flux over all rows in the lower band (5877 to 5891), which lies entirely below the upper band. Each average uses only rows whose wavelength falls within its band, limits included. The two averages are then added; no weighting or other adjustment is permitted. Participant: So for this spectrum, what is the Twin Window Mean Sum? 35.0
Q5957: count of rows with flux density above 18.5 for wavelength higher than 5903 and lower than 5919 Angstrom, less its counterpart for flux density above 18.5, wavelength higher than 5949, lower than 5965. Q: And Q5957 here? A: -4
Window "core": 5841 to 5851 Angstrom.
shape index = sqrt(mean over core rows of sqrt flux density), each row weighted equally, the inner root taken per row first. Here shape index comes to 2.10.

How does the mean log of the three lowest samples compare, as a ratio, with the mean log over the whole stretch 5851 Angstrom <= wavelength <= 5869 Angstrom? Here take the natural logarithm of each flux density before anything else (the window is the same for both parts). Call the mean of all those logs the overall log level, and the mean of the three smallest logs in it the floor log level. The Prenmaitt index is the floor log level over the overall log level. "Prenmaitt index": 0.994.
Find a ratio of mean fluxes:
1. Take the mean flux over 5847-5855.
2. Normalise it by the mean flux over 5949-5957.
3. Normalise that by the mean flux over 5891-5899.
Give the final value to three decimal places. 0.073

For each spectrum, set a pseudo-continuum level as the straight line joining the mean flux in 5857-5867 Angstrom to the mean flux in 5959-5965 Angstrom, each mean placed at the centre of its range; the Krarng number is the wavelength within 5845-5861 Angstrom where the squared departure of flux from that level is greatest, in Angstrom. 5846.0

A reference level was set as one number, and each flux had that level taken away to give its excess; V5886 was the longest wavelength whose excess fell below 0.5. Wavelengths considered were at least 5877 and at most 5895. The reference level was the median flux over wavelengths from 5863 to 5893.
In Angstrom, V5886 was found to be 5894.0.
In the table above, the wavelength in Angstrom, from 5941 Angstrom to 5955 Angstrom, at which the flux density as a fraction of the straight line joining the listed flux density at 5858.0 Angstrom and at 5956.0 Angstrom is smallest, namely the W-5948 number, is 5954.0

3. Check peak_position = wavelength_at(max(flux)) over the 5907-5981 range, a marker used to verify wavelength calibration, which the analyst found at 5962.0 Angstrom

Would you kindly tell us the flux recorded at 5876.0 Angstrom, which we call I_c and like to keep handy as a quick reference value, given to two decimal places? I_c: 18.81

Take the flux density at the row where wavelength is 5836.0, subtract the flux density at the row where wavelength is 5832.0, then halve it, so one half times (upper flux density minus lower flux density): -0.25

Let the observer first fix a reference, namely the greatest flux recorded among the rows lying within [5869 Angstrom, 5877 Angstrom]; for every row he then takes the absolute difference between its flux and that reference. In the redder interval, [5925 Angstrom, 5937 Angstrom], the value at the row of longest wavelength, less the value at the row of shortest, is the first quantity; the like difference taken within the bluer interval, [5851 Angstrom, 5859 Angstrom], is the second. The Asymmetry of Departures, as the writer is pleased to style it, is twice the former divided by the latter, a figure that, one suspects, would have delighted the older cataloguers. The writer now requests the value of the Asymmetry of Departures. 1.8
